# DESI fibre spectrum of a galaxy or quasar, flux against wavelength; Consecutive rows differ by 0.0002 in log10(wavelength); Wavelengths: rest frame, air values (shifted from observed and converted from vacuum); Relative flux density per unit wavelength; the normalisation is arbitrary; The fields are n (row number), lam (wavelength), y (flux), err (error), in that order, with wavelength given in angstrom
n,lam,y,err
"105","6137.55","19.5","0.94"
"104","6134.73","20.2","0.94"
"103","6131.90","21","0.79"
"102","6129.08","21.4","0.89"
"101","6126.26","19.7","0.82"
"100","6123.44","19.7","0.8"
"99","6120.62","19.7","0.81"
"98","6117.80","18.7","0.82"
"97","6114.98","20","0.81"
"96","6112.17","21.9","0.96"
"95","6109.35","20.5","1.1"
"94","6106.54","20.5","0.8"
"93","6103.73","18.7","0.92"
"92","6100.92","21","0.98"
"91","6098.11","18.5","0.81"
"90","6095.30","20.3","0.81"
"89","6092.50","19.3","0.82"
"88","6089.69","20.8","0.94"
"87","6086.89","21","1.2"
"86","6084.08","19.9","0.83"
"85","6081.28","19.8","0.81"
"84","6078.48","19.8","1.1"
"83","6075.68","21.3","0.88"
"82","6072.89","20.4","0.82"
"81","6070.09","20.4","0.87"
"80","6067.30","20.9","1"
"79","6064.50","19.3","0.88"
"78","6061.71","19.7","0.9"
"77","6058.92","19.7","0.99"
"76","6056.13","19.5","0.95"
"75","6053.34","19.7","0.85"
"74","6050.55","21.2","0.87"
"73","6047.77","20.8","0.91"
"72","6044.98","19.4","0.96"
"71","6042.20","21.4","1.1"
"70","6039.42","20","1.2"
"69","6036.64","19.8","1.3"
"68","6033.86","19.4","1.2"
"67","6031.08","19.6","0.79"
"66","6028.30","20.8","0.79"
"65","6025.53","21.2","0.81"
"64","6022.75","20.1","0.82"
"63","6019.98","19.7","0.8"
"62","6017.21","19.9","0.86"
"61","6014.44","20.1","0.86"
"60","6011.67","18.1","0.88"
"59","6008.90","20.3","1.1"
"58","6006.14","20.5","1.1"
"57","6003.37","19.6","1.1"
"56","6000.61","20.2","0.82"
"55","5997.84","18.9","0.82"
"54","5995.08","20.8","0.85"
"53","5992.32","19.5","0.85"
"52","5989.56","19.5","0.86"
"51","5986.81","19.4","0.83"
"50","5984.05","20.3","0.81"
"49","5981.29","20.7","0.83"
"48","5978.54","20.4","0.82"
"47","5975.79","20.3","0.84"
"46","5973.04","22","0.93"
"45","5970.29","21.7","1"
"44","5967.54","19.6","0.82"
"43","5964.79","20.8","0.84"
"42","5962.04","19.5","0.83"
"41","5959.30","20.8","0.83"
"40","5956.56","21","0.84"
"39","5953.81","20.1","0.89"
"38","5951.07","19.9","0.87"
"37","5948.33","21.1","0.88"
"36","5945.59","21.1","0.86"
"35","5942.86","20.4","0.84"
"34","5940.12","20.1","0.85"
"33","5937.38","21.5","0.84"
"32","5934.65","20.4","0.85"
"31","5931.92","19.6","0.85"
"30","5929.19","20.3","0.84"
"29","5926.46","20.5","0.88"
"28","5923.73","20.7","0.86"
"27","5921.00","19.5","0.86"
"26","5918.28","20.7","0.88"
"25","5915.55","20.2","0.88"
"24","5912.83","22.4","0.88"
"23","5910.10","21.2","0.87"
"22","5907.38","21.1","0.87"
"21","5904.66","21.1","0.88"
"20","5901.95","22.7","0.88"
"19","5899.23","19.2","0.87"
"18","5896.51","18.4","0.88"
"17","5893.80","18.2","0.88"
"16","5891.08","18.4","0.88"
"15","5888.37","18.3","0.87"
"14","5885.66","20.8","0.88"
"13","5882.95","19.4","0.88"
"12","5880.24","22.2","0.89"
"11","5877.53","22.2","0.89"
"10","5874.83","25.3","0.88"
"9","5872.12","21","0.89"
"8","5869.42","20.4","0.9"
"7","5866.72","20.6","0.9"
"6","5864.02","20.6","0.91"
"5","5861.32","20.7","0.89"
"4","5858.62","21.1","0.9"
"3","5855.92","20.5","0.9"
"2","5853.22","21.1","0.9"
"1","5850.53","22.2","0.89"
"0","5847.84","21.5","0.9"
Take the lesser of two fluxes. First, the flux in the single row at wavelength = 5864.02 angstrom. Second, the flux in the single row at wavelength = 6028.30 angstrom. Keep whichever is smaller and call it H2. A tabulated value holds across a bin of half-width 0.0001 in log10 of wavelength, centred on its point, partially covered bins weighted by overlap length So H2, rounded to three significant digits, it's 20.6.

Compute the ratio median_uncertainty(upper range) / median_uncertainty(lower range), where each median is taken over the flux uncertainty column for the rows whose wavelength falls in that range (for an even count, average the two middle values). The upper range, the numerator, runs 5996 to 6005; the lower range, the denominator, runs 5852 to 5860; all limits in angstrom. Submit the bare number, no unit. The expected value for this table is 0.91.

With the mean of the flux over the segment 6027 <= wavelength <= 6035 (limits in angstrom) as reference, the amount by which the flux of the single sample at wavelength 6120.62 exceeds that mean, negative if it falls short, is -0.2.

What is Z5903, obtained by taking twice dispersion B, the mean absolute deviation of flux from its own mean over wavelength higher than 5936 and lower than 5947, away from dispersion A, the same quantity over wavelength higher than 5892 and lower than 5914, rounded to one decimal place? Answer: 0.4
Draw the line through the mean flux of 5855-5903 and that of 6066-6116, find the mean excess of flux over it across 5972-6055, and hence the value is -0.3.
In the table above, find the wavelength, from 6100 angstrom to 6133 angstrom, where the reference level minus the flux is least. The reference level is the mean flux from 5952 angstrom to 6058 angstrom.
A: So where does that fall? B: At 6112.17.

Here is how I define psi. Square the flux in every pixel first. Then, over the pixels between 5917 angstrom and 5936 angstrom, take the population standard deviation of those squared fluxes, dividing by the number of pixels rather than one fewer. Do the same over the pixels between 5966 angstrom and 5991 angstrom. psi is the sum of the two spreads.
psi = 54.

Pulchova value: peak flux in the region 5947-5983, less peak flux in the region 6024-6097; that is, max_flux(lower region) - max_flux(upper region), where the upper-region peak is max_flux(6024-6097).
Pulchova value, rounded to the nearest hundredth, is 0.60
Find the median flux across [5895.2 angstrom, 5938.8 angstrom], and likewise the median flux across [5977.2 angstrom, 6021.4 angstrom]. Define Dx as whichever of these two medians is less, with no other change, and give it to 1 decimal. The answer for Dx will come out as 20.0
